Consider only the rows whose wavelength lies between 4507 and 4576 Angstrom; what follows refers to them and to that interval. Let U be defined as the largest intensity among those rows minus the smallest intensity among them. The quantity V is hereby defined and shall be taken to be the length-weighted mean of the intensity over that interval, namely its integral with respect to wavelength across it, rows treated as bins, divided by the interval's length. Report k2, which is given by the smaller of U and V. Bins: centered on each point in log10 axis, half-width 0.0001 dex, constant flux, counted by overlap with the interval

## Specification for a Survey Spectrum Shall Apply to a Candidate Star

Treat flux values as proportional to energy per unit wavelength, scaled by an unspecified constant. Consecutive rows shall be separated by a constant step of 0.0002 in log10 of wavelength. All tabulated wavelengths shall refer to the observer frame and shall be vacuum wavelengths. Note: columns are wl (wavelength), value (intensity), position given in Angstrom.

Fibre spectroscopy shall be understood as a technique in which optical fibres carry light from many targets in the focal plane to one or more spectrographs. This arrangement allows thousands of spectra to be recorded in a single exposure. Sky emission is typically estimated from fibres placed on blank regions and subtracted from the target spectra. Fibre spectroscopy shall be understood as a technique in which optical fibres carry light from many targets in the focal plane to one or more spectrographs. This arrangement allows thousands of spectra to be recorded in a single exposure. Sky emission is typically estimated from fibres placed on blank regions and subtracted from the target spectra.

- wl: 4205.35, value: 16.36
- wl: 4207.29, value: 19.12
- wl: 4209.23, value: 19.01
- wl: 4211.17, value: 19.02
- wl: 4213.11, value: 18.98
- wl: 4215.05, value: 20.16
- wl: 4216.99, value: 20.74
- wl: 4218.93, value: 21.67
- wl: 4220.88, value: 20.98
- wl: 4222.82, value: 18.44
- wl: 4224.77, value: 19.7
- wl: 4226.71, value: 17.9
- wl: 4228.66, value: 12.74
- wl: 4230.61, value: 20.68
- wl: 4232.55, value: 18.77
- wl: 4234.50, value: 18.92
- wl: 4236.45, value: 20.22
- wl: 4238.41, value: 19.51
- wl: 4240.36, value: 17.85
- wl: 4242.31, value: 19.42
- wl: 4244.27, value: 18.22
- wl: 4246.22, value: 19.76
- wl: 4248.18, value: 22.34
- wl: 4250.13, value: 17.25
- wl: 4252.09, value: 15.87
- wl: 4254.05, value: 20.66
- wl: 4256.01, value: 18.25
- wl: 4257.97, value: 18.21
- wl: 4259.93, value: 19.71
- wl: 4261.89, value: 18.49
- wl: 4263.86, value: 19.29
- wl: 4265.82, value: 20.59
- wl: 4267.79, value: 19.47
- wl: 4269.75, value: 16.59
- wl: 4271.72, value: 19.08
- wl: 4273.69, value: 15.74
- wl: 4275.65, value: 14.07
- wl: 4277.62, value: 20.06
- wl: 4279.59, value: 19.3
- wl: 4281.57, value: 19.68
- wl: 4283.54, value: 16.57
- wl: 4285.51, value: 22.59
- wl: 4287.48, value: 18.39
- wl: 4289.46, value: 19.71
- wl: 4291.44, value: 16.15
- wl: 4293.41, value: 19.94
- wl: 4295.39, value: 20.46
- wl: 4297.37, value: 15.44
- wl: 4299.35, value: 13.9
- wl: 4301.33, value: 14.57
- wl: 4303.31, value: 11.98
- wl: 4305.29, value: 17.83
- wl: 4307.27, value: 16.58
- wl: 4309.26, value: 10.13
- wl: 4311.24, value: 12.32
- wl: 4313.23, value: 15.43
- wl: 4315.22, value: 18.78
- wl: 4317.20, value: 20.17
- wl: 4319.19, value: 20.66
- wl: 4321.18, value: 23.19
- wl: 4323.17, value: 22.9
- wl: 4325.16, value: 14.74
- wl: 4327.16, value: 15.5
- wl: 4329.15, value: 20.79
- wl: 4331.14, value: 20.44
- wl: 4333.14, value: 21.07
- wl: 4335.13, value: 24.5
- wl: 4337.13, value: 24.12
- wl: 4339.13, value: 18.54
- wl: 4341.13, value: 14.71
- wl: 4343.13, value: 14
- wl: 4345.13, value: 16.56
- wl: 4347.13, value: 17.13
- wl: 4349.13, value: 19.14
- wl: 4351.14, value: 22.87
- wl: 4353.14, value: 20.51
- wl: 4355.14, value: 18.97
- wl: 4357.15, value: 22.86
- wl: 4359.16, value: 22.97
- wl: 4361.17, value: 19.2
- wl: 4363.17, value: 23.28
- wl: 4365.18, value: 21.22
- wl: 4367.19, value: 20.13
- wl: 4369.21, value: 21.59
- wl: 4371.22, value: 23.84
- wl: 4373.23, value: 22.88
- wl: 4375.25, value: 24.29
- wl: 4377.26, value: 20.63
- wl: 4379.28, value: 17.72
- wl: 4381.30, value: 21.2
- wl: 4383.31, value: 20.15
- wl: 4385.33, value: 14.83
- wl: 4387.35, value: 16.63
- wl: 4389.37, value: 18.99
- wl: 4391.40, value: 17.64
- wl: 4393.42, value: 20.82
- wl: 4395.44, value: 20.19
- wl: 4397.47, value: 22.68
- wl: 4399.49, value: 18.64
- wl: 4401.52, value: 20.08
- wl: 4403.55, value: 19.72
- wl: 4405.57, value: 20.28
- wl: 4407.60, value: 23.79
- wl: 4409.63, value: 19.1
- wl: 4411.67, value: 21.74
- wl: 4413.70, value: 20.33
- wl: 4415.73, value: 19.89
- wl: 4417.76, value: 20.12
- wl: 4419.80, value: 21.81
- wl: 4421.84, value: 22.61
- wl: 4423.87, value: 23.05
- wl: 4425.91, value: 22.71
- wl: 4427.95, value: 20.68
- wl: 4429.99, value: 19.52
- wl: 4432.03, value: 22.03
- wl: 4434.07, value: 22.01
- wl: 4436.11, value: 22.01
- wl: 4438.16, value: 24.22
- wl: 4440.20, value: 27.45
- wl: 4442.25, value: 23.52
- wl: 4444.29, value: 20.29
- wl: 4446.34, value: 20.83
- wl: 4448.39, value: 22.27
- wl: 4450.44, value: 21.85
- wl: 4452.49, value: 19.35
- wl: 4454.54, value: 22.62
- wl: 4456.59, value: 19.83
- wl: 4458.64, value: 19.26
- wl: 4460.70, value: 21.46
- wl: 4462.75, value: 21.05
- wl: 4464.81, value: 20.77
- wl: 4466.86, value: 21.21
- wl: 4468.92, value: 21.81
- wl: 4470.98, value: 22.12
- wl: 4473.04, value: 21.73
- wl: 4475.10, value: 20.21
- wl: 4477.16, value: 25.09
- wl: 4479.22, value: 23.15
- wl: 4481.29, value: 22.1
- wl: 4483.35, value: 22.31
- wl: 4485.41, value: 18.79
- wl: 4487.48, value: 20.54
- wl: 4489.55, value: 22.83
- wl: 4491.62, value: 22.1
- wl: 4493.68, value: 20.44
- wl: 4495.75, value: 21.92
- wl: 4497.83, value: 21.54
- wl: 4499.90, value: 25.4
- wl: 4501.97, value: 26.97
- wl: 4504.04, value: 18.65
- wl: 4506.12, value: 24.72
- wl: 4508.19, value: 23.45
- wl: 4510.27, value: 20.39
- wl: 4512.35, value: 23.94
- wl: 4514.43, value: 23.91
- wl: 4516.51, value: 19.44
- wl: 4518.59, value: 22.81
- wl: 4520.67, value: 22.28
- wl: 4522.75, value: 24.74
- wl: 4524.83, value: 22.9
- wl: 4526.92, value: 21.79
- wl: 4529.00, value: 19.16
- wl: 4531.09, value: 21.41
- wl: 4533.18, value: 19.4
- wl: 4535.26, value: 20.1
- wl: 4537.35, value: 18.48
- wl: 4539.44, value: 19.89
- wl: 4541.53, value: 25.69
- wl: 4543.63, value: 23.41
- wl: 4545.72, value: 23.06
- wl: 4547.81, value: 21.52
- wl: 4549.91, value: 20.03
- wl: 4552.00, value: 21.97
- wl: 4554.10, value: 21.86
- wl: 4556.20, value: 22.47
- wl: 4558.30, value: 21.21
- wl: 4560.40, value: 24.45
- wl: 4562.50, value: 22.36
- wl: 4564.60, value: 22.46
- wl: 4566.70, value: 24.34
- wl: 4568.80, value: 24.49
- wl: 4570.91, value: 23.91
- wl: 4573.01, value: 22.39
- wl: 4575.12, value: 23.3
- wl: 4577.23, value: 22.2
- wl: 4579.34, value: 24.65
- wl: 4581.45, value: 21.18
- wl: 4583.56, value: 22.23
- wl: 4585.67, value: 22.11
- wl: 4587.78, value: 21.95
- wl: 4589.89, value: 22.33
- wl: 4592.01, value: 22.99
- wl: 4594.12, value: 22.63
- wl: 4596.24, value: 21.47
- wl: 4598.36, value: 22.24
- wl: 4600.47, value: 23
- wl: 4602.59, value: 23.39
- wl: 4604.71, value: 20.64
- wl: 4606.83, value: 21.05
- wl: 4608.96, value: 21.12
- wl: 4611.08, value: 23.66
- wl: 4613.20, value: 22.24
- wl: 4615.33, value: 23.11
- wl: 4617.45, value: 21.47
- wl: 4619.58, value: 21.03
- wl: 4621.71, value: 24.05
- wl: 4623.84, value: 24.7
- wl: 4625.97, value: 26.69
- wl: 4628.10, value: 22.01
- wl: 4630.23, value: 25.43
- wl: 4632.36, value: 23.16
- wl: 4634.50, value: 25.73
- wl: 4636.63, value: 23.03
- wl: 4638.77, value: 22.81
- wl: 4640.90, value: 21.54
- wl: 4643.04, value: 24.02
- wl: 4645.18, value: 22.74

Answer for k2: 7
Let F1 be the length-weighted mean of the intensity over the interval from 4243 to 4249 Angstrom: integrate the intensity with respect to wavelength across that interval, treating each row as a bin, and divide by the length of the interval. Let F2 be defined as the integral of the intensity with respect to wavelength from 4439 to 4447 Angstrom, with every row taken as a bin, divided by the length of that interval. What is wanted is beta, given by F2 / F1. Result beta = 1.16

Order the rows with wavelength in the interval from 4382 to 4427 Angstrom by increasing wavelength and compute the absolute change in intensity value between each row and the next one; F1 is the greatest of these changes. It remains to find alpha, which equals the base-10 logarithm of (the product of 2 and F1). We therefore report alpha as 1.03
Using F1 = 5.3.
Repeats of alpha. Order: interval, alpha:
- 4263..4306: 1.08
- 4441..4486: 0.99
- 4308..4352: 1.21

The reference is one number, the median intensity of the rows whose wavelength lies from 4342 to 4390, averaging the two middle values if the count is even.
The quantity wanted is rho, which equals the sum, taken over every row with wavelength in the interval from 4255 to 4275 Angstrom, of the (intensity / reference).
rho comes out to 9.1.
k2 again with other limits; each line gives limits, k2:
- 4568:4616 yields 4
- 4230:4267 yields 6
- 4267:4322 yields 13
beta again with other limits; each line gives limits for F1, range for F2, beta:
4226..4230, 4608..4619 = 1.43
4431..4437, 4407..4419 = 0.94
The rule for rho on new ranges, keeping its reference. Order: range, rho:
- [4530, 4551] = 10.5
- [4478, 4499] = 10.6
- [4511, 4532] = 10.9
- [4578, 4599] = 11.0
